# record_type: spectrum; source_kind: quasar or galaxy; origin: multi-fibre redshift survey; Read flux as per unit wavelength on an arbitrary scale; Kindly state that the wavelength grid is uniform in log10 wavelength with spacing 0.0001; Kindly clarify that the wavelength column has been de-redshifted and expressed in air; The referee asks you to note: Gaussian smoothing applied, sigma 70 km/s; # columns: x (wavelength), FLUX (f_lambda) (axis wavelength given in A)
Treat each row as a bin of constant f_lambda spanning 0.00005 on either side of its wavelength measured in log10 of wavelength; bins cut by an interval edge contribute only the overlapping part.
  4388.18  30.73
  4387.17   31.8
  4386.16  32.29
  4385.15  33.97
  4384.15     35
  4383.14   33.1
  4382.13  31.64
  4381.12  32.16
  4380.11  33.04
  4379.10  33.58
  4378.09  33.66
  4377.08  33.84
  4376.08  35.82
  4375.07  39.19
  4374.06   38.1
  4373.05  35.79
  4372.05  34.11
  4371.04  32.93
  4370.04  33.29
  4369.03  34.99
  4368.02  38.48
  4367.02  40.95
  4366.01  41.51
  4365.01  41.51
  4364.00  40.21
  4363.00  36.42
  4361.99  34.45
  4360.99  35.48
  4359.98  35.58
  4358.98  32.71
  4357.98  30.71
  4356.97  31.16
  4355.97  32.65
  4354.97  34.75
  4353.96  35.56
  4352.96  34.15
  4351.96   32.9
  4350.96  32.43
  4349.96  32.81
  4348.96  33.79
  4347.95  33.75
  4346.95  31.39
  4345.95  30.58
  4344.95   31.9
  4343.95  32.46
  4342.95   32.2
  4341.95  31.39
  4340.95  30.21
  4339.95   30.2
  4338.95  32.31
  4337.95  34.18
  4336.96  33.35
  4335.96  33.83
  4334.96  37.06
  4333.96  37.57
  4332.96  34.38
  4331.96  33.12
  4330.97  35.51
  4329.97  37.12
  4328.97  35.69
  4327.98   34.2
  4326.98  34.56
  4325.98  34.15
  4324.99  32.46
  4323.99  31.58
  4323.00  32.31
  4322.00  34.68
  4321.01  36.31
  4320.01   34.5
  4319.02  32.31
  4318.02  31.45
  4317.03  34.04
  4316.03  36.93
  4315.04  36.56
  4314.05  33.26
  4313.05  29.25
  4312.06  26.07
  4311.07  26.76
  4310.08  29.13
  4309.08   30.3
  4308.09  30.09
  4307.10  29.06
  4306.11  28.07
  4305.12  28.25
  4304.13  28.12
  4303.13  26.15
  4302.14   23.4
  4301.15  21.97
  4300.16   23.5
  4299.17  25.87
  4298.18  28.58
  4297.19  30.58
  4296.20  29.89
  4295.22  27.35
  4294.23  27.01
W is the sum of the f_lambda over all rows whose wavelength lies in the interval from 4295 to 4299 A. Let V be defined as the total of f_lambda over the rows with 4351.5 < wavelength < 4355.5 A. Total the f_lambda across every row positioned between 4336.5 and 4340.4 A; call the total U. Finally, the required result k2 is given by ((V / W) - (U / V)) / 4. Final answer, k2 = 0.058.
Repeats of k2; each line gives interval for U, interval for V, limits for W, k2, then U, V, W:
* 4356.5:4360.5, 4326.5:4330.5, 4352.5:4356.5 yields 0.028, 130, 142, 137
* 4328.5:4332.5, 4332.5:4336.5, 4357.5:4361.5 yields 0.018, 141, 143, 134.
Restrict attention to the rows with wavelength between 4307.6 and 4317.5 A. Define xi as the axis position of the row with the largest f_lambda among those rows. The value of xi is 4316.03 A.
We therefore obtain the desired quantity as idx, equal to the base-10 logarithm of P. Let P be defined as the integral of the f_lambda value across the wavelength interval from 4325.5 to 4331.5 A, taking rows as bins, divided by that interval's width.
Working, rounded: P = 35.2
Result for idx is 1.55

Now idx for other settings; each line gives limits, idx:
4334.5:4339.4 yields 1.53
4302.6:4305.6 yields 1.44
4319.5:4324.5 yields 1.53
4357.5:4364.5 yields 1.55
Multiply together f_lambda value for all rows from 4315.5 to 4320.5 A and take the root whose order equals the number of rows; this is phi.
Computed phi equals 33.8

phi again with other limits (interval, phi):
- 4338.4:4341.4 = 30.9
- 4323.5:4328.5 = 33.4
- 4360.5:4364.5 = 36.6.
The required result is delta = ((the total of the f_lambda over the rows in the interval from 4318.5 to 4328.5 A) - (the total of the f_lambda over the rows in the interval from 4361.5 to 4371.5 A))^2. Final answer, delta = 1420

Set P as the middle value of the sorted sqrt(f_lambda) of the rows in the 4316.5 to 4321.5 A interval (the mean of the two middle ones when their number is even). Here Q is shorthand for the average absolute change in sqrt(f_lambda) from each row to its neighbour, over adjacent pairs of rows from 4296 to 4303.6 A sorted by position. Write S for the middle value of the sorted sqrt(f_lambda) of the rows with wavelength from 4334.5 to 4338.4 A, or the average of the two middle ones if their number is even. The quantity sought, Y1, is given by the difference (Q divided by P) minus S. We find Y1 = -5.80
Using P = 5.83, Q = 0.19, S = 5.83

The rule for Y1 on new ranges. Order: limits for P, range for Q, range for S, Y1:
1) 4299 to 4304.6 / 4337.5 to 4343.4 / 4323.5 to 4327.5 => -5.75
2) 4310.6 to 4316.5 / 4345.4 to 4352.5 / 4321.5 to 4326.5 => -5.68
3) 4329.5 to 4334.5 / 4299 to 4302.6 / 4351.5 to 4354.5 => -5.81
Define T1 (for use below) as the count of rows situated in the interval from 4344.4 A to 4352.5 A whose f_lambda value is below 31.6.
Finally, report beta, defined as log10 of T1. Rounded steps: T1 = 2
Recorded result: 0.30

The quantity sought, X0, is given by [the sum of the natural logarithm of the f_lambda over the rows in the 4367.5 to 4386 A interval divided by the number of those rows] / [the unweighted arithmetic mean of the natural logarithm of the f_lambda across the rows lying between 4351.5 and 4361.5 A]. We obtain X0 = 1.008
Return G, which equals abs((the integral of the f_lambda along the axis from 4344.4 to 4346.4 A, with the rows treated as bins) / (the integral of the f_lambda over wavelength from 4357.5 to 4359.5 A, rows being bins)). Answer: 0.98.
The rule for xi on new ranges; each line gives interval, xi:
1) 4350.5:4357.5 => 4353.96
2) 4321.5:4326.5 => 4322.00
